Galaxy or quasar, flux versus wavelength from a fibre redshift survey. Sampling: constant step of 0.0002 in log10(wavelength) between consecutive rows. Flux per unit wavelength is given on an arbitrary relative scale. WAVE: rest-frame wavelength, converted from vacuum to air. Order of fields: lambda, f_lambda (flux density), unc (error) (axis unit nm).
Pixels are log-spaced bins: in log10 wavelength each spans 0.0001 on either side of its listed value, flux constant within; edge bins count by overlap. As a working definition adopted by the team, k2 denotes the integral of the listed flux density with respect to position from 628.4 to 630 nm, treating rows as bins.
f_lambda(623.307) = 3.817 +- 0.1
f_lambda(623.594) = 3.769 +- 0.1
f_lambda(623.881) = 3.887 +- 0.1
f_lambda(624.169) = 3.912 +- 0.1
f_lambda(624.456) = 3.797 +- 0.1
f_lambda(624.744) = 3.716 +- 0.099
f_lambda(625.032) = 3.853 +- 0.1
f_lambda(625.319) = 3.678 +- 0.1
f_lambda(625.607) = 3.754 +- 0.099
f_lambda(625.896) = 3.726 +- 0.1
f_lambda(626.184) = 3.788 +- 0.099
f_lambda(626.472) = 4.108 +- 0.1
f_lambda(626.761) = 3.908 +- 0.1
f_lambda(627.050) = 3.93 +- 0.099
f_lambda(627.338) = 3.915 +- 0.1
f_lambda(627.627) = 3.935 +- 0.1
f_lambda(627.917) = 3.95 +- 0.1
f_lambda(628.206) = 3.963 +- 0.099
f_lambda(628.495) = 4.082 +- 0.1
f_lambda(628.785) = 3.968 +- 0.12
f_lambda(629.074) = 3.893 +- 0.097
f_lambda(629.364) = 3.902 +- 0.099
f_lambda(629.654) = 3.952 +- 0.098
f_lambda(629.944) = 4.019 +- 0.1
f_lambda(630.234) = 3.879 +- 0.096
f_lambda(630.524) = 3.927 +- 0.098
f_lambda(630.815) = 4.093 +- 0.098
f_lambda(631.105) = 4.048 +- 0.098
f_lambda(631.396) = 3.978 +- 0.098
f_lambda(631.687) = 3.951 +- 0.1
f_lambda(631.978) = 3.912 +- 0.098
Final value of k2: 6.34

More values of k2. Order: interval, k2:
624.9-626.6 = 6.49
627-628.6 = 6.34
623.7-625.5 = 6.85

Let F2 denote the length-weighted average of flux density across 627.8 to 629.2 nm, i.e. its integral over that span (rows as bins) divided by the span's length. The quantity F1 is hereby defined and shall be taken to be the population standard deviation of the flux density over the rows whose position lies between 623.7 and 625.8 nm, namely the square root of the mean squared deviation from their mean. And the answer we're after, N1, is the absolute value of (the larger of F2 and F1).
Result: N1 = 3.97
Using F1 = 0.082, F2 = 3.97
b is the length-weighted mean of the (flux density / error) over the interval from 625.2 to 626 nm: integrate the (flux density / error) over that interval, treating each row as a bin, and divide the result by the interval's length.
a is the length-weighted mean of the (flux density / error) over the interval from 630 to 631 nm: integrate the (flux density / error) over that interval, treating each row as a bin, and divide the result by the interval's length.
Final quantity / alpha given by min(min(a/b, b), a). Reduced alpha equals 1.09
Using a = 40.7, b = 37.3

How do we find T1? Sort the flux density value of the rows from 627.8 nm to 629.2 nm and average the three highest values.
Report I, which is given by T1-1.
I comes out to 3.00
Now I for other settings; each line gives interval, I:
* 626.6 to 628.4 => 2.95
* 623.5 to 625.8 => 2.88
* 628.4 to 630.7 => 3.02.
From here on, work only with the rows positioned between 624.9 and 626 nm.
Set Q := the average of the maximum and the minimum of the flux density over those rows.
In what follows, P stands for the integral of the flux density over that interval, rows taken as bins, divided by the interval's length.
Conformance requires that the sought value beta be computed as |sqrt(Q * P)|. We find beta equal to 3.76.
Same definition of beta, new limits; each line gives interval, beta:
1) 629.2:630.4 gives 3.94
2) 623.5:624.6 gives 3.84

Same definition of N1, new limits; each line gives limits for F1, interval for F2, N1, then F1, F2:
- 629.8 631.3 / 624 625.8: 3.78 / 0.079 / 3.78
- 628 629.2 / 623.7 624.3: 3.89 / 0.068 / 3.89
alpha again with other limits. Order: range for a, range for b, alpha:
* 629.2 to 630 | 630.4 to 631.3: 0.97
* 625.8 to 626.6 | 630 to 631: 0.96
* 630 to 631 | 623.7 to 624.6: 1.06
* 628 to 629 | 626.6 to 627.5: 0.97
